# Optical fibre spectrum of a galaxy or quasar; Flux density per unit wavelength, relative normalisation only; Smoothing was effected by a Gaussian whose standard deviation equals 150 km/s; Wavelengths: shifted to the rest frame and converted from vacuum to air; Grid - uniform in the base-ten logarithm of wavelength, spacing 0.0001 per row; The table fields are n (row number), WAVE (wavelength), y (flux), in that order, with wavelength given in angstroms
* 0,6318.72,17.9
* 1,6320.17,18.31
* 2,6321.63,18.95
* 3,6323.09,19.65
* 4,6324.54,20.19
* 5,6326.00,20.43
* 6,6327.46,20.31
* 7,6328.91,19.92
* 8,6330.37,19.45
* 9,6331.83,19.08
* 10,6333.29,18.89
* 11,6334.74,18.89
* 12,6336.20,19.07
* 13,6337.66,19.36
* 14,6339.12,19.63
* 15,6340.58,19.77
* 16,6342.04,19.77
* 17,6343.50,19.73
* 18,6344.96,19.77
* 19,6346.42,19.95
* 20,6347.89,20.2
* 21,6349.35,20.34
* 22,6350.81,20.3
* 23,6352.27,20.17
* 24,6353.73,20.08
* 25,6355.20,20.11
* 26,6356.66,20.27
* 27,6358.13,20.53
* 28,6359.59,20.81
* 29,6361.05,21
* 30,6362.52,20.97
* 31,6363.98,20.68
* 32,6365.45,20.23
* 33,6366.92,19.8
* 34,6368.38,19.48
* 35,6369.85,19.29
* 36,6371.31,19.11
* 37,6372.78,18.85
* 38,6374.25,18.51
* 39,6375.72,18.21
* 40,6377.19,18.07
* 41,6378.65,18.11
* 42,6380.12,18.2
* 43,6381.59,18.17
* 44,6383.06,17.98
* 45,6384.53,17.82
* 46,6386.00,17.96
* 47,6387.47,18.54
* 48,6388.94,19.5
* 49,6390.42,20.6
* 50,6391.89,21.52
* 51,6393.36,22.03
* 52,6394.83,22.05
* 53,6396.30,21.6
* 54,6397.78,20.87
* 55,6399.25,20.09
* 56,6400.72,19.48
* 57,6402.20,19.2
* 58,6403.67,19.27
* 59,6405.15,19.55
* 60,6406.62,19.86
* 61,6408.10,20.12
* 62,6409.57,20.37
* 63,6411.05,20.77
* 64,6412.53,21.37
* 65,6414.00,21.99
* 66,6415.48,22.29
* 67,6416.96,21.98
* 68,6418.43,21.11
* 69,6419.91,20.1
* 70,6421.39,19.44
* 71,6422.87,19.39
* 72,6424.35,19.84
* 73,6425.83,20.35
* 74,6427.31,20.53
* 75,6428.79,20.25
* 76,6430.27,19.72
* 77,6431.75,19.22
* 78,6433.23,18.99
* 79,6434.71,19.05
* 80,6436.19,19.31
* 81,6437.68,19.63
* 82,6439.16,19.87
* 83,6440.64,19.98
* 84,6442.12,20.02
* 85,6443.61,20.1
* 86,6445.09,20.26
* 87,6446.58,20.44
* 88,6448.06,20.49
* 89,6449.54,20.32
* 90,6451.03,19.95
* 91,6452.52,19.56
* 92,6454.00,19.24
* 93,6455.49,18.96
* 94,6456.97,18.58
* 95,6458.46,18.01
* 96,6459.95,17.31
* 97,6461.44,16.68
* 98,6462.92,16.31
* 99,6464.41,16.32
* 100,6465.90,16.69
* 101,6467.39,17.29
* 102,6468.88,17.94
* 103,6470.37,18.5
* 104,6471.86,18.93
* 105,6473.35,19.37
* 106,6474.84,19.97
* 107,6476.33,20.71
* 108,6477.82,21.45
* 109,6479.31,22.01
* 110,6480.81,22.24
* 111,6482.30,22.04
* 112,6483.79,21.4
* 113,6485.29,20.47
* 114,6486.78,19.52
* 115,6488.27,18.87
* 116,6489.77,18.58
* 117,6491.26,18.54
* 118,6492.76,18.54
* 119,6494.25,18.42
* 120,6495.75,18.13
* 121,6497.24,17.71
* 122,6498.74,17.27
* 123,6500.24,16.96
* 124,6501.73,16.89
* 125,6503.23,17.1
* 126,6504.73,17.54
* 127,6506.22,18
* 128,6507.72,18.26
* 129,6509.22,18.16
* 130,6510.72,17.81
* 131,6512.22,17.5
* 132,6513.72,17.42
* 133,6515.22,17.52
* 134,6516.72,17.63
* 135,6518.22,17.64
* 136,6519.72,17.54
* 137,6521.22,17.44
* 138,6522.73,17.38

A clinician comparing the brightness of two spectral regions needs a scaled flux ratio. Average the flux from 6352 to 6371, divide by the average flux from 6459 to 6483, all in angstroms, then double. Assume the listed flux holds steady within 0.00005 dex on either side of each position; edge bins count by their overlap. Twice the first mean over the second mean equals 2.13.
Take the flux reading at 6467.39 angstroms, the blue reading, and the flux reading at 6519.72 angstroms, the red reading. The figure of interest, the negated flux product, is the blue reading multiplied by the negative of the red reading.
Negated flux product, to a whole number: -303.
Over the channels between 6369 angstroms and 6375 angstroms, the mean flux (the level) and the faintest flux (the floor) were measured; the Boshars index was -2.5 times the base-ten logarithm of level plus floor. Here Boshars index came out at -3.93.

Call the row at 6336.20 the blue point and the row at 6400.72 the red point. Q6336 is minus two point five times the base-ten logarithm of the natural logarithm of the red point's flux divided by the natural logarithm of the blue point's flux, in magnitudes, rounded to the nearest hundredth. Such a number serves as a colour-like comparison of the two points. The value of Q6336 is -0.01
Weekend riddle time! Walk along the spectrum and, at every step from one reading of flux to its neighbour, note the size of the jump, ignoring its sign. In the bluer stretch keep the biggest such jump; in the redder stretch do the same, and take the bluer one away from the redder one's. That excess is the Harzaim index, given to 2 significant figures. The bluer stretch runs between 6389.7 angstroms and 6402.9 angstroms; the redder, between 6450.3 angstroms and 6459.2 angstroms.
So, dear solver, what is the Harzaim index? -0.35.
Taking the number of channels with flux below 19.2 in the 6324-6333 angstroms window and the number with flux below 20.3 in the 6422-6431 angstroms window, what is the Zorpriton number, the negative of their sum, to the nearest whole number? -5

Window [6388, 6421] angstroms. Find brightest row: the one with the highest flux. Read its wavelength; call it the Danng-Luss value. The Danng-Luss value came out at 6415.48 angstroms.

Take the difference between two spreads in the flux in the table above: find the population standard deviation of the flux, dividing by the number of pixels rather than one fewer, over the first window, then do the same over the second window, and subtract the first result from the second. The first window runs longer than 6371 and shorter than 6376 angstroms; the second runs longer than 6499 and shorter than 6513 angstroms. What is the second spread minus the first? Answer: 0.15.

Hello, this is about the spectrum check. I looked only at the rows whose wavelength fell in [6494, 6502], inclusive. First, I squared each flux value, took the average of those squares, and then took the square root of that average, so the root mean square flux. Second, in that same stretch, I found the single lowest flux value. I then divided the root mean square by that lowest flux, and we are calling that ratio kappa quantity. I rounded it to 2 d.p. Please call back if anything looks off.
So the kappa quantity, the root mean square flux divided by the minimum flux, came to 1.04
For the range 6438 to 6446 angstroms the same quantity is 1.01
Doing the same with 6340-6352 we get 1.01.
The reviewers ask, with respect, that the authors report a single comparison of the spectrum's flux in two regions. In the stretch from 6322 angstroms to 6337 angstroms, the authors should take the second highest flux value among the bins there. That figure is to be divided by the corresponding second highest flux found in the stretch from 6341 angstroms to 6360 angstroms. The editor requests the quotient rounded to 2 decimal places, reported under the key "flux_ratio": 0.99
